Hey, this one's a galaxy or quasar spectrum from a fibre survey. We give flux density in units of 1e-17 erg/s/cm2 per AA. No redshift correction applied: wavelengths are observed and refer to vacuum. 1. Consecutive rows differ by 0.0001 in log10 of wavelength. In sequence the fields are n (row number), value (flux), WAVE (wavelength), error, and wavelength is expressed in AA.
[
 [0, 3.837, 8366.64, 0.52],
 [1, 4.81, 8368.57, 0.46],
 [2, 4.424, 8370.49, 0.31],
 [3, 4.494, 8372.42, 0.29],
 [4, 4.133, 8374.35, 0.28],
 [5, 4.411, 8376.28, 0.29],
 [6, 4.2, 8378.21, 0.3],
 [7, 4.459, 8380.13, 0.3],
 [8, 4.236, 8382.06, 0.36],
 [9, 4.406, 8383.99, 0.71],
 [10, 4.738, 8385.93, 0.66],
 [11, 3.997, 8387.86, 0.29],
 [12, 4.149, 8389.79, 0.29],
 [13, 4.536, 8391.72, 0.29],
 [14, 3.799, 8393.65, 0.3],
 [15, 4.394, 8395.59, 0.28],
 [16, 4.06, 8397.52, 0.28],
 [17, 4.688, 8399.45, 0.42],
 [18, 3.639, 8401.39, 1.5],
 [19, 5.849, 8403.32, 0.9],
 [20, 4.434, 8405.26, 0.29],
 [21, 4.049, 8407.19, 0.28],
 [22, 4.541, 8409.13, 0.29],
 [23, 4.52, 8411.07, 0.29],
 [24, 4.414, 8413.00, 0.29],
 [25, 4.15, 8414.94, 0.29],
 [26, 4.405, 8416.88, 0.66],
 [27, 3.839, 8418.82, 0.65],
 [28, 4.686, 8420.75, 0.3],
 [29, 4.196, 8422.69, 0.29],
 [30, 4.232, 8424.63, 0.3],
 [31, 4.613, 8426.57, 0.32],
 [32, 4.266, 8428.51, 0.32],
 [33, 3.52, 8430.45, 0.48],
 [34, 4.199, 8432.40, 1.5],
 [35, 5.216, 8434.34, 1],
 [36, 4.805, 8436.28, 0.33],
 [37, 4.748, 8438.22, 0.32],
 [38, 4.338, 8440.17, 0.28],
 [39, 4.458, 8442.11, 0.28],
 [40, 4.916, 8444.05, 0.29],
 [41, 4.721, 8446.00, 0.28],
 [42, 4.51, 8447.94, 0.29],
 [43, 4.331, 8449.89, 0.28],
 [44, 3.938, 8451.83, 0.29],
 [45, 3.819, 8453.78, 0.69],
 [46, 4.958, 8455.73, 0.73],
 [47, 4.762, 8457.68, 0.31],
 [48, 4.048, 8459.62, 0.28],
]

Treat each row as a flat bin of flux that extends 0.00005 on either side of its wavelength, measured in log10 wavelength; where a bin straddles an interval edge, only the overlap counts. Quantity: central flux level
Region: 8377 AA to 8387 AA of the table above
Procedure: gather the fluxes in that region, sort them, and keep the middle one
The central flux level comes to 4.41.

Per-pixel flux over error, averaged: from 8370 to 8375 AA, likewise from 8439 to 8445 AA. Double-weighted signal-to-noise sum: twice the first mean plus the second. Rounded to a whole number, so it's 46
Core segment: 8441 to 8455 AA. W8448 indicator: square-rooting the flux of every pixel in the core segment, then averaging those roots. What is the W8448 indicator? 2.09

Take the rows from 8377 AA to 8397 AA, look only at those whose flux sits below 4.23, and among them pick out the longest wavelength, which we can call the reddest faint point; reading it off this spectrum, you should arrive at 8393.65 AA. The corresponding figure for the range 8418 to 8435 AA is 8432.40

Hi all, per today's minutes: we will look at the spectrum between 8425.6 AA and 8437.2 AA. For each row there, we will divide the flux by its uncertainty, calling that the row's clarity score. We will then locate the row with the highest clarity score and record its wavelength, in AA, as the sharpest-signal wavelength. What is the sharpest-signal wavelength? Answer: 8436.28 AA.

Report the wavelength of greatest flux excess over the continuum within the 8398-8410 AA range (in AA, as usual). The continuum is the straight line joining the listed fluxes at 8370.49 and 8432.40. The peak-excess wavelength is 8403.32 AA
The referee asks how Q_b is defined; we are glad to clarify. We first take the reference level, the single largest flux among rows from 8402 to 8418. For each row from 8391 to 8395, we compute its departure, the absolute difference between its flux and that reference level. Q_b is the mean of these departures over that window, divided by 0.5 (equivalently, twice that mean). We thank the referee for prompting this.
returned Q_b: 3.36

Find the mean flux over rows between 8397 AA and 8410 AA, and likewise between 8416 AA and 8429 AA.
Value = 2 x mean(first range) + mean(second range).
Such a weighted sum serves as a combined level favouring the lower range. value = 13.3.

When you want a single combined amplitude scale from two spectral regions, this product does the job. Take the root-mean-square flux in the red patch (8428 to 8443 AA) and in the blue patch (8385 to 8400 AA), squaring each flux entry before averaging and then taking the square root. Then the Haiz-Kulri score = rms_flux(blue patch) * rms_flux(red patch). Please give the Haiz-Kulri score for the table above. 19.2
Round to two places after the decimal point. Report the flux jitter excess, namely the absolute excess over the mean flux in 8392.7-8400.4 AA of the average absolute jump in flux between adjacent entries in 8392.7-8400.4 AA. 3.72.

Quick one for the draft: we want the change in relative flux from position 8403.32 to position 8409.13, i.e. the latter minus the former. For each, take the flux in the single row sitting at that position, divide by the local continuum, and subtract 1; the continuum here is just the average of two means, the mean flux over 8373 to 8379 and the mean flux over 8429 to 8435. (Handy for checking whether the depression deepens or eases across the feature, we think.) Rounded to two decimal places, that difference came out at -0.31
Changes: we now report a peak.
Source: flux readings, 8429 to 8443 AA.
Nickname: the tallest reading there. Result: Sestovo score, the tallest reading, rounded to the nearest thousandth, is 5.216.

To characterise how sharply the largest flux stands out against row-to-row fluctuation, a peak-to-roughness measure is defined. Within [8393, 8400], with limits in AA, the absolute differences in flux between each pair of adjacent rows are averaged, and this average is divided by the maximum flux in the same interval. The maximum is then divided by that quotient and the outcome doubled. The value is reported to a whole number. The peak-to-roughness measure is 85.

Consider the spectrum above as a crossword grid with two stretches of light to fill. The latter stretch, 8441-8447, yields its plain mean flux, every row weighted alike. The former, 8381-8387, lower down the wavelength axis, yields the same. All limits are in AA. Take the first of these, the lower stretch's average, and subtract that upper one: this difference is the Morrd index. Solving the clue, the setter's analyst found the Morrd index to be -0.2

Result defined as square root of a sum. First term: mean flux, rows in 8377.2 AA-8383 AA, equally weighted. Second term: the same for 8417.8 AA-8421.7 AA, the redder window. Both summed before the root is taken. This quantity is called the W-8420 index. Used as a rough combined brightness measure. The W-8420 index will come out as 2.93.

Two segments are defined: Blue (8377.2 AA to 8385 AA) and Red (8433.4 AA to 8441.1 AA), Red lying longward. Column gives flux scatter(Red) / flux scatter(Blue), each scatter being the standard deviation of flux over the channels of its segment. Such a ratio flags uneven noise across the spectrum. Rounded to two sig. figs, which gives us 2.8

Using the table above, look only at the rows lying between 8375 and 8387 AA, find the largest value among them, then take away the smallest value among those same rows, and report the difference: 0.54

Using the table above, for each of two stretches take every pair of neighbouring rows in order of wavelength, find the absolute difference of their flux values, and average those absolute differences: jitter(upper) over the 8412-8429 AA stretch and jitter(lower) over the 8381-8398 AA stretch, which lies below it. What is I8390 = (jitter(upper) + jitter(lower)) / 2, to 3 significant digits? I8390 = 0.415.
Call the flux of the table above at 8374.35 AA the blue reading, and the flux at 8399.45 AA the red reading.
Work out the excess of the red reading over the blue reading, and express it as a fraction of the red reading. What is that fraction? 0.12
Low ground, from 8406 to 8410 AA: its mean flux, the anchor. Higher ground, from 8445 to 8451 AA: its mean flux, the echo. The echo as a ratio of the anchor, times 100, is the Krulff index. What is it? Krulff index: 105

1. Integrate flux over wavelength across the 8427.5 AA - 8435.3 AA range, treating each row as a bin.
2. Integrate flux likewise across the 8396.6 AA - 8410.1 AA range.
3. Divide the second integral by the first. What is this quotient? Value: 1.8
